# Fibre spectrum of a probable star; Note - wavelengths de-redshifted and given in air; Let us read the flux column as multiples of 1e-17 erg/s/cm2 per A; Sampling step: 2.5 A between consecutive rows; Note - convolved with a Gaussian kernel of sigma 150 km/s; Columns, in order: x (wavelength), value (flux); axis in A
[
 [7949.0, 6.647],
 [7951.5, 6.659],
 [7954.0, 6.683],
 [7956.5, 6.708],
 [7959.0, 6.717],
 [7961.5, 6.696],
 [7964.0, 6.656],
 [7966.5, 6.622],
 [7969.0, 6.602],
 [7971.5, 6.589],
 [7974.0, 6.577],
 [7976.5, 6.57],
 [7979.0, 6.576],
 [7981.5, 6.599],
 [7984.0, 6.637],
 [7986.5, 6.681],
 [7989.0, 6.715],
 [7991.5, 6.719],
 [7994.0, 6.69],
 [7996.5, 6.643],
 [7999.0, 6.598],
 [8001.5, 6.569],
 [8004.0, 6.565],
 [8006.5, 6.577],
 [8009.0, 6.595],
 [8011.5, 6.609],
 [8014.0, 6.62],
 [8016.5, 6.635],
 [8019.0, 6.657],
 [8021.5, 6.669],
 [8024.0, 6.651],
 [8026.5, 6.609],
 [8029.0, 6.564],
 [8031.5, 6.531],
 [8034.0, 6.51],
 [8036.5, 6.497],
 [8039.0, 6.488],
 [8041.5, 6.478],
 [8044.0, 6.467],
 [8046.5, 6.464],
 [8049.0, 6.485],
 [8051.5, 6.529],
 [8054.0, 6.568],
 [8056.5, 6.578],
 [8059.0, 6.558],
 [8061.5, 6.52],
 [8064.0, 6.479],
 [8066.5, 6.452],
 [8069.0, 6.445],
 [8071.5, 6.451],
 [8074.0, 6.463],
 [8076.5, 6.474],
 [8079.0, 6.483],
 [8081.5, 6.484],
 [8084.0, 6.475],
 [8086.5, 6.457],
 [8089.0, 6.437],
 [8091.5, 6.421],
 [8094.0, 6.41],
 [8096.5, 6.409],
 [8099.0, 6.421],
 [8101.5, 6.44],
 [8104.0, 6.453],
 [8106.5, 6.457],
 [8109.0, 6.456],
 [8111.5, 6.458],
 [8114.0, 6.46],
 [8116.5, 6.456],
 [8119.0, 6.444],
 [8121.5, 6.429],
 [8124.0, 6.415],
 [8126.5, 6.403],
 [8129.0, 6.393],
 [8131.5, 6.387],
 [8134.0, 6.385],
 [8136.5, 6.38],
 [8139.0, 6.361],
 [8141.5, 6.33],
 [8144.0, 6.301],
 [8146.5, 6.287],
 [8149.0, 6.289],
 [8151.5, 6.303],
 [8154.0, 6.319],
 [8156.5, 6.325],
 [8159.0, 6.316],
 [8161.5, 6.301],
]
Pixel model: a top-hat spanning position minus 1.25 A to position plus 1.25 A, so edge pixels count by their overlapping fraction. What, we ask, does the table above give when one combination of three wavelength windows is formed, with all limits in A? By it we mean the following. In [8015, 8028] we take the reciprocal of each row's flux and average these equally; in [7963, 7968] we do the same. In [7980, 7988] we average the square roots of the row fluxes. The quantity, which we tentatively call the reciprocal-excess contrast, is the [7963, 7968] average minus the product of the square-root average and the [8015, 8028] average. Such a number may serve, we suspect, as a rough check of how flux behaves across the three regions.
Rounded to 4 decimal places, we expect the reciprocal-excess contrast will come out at -0.2372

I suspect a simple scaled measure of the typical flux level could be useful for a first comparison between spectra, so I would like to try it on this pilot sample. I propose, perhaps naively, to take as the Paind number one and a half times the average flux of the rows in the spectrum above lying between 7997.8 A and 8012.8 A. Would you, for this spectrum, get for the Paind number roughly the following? 9.9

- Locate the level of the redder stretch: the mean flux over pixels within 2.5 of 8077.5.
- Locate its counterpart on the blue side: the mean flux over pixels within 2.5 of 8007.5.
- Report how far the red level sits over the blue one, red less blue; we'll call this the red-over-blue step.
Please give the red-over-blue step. -0.11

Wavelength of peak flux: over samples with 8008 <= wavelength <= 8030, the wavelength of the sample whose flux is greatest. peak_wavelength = 8021.5 A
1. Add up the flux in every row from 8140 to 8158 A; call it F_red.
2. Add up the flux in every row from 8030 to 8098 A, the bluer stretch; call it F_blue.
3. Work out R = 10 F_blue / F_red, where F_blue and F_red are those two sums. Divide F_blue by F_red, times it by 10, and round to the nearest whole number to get 40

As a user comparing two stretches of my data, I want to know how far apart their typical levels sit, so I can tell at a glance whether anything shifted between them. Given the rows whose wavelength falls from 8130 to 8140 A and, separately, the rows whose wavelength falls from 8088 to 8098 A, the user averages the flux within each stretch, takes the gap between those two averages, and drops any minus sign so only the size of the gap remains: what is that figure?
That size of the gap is 0.04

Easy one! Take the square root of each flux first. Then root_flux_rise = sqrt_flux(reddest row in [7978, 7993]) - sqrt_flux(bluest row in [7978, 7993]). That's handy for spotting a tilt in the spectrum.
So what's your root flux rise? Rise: 0.028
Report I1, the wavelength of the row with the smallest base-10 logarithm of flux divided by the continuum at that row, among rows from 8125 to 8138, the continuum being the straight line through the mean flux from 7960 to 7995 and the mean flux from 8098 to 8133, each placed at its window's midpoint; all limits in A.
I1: 8131.5 A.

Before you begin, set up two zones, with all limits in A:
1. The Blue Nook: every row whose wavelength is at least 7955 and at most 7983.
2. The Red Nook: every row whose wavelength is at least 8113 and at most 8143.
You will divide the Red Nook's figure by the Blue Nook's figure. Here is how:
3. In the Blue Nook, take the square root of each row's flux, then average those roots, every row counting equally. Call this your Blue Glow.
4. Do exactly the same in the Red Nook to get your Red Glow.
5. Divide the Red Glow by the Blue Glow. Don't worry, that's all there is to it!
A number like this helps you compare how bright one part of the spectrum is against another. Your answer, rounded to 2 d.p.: 0.98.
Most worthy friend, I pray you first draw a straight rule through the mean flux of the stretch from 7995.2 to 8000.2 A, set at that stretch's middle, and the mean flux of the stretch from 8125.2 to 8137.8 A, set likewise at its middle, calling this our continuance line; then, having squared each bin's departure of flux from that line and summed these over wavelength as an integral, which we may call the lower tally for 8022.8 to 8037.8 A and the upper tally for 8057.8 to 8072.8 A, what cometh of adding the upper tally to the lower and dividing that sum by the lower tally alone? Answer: 1.7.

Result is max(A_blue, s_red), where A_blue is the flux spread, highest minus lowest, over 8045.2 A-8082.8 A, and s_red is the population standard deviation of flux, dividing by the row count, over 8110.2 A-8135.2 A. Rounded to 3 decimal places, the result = 0.133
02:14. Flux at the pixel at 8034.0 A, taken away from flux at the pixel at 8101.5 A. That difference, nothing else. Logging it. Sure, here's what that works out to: -0.07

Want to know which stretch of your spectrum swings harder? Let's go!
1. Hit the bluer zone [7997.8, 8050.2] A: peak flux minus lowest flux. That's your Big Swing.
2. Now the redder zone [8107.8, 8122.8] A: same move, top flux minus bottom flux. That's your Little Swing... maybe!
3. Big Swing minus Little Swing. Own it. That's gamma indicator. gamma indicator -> 0.17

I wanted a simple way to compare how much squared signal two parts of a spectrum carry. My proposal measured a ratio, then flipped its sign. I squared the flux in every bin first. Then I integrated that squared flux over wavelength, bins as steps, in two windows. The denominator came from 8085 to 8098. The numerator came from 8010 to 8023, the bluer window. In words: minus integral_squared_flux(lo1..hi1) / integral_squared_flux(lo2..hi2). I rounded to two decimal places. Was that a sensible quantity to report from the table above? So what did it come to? -1.07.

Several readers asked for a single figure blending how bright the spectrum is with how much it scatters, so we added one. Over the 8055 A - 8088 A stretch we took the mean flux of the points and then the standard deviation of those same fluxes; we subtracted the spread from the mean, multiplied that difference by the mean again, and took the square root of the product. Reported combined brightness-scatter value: 6.47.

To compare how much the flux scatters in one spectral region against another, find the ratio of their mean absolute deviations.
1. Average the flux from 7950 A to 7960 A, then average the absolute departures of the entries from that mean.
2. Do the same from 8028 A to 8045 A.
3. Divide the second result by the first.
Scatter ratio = 1.2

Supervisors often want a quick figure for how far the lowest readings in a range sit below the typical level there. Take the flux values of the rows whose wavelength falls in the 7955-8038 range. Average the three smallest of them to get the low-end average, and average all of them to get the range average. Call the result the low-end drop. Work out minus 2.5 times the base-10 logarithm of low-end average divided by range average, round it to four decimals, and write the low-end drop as 0.0177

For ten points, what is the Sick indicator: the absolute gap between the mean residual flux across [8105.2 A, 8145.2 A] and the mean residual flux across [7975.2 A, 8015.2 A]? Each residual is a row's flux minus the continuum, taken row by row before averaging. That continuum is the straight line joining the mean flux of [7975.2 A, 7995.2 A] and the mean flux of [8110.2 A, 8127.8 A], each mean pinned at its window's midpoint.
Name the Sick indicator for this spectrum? 0.0109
